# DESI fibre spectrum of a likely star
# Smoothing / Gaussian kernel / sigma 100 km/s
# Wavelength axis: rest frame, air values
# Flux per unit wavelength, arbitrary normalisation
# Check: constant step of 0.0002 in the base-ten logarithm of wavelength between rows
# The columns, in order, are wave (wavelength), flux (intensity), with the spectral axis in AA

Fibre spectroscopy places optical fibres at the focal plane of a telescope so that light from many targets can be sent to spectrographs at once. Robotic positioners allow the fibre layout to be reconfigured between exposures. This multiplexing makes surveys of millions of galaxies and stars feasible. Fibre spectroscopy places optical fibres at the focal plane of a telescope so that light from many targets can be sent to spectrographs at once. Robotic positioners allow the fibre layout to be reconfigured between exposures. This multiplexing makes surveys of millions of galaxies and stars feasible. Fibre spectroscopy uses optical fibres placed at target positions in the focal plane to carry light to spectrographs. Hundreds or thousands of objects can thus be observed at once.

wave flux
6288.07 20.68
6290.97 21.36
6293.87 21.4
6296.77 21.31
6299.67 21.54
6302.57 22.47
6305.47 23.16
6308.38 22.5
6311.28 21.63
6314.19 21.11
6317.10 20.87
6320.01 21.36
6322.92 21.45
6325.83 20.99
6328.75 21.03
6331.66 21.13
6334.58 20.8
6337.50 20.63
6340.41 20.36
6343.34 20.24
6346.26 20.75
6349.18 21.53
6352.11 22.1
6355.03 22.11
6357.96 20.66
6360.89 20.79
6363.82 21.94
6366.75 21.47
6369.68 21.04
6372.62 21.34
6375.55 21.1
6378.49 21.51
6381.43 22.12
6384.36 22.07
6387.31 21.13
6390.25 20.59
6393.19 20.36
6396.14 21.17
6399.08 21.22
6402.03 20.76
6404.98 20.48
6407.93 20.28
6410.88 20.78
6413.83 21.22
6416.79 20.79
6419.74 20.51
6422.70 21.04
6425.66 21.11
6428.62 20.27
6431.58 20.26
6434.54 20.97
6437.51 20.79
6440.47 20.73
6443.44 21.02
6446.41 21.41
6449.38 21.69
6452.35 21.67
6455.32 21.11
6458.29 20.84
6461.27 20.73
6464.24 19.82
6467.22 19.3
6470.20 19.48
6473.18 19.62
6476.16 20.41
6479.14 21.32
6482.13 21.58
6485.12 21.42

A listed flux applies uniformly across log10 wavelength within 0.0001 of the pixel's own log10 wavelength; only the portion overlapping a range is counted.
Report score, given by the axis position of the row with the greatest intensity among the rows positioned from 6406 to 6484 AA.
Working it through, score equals 6449.38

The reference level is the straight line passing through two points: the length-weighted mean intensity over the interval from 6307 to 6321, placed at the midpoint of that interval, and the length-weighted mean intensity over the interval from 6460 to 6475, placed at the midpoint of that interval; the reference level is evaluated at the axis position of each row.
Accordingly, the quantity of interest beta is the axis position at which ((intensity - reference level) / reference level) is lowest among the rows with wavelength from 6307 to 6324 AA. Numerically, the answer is 6317.10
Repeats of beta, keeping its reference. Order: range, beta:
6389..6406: 6393.19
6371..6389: 6375.55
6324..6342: 6340.41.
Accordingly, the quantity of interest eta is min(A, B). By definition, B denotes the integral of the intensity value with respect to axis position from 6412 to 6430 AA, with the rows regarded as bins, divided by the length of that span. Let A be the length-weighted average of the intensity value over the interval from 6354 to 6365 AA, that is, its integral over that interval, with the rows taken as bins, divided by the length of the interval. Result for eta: 20.8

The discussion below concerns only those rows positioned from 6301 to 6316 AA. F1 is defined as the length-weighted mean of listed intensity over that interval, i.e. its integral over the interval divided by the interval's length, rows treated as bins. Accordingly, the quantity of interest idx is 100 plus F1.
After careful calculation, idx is 122.1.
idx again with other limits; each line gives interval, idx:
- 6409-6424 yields 120.9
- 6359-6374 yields 121.3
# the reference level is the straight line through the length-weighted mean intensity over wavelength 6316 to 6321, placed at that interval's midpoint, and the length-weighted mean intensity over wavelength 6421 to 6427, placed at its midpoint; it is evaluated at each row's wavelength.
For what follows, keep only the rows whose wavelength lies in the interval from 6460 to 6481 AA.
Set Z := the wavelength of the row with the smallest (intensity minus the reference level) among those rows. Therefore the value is 6467.22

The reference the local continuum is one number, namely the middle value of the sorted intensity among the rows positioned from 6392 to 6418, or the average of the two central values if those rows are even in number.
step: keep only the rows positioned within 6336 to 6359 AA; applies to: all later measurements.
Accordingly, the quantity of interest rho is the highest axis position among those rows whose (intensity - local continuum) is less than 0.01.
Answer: 6357.96 AA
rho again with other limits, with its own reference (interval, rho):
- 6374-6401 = 6393.19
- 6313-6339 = 6337.50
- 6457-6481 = 6476.16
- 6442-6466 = 6464.24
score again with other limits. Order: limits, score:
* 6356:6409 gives 6381.43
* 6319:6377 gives 6355.03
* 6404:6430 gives 6413.83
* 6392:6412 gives 6399.08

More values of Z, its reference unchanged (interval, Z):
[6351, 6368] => 6357.96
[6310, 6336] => 6334.58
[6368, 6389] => 6369.68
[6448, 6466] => 6464.24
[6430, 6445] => 6431.58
